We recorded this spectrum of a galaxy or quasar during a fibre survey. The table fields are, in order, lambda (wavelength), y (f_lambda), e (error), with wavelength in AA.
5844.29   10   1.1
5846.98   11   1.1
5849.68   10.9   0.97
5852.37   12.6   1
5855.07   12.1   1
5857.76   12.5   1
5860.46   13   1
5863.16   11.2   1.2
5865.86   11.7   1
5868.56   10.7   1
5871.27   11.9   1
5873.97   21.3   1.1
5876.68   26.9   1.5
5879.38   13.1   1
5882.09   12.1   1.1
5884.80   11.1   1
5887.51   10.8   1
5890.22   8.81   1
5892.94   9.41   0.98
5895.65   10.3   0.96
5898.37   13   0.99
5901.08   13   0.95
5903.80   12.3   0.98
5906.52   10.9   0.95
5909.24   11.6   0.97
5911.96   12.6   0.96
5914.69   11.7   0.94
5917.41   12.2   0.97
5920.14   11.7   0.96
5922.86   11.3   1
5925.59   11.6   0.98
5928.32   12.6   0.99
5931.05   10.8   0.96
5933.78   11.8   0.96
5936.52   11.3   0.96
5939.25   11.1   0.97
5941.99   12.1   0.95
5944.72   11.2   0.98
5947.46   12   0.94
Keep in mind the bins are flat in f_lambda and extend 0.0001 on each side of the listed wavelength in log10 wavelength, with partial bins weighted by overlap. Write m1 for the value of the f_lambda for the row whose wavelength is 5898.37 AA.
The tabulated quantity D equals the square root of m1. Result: 3.61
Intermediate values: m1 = 13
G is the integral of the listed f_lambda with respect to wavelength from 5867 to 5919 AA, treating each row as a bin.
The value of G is 666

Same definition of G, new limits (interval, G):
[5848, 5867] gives 228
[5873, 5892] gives 278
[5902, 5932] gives 354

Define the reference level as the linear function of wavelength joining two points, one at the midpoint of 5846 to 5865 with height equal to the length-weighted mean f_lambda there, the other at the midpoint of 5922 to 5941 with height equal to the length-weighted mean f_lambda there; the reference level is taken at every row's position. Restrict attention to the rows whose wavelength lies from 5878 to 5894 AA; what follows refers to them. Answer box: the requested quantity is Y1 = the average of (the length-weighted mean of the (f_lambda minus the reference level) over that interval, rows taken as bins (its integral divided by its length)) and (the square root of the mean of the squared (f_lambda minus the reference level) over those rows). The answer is 0.44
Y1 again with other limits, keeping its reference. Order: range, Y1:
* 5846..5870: 0.33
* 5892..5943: 0.49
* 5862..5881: 5.10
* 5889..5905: 0.63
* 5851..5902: 2.69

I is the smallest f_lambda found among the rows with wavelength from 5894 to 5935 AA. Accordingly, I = 10.3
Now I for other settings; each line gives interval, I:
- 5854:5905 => 8.81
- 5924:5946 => 10.8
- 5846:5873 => 10.7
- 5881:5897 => 8.81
